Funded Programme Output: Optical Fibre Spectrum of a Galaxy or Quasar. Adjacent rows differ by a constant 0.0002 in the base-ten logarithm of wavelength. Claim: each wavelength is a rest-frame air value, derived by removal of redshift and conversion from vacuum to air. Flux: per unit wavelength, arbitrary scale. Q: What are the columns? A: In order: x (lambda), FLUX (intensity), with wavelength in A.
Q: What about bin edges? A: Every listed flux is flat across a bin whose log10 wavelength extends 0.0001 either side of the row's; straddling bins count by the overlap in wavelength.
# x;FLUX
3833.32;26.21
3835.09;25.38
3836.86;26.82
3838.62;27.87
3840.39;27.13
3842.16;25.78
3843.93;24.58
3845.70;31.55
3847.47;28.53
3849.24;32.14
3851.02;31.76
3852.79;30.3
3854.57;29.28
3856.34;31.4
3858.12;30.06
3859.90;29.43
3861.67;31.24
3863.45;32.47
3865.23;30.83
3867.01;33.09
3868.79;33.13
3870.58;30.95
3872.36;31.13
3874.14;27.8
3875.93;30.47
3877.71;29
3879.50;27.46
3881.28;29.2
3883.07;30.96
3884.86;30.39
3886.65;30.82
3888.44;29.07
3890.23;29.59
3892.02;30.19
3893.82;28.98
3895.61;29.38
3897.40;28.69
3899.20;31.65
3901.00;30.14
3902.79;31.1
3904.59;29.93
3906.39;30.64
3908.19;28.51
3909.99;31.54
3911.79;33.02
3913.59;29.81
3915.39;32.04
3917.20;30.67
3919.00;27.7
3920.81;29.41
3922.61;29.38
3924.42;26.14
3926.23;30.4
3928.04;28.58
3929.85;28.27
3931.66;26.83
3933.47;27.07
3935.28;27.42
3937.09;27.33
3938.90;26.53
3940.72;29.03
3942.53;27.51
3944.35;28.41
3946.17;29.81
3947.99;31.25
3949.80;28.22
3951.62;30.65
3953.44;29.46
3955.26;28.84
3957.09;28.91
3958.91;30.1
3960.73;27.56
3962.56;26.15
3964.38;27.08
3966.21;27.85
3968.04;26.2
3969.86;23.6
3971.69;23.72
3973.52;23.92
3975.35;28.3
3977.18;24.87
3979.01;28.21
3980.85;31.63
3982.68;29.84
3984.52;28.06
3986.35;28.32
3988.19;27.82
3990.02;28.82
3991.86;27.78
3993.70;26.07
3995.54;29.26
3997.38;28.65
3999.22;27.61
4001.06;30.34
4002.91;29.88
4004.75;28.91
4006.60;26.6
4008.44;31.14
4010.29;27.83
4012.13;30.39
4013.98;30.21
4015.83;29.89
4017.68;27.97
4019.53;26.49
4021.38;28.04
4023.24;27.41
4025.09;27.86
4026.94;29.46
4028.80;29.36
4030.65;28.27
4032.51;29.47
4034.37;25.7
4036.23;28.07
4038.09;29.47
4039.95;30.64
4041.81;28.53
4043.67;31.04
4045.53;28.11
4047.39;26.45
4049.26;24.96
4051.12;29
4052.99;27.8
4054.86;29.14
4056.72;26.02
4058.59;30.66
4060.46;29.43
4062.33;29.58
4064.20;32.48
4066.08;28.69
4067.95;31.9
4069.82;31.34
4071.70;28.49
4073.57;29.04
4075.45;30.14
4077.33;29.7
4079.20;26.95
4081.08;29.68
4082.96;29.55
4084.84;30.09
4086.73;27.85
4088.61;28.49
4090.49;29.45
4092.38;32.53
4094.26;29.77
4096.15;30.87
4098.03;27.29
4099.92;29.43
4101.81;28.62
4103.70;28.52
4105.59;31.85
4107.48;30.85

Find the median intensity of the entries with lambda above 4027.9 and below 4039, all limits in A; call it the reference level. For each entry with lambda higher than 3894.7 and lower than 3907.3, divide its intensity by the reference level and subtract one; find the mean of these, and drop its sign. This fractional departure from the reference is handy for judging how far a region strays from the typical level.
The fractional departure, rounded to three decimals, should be 0.049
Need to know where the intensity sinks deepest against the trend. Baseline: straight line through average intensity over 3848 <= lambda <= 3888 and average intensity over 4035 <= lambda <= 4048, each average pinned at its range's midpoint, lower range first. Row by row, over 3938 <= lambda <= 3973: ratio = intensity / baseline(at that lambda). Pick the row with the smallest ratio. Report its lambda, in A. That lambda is 3969.86 A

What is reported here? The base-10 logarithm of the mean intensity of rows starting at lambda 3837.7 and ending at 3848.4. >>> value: 1.44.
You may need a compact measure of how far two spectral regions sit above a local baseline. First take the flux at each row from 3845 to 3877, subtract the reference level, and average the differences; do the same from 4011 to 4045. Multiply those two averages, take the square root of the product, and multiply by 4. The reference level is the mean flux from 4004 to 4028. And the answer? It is 2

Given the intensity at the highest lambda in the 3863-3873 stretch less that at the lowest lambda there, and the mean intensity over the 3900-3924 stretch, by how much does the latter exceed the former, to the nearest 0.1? 31.6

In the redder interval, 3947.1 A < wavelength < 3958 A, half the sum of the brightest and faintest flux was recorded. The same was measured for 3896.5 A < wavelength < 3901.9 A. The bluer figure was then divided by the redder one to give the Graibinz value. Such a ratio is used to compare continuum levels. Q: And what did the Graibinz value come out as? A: 1.01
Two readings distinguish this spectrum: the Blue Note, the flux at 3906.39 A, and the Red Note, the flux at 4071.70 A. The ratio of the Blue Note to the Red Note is 1.08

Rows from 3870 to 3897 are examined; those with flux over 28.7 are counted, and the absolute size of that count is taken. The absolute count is 13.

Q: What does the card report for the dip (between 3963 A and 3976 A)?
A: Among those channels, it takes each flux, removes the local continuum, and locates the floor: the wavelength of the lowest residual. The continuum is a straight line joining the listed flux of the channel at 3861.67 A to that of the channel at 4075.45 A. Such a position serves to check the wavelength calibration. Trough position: 3969.86 A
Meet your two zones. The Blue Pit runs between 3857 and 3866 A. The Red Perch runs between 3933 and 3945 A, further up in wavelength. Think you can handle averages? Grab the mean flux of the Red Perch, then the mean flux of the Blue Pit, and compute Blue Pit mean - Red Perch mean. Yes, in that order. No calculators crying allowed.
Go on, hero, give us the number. 3.2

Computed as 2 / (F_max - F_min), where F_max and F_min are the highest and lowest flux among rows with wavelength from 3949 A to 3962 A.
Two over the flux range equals 0.65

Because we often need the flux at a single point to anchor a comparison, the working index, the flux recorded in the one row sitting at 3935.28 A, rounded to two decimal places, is 27.42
